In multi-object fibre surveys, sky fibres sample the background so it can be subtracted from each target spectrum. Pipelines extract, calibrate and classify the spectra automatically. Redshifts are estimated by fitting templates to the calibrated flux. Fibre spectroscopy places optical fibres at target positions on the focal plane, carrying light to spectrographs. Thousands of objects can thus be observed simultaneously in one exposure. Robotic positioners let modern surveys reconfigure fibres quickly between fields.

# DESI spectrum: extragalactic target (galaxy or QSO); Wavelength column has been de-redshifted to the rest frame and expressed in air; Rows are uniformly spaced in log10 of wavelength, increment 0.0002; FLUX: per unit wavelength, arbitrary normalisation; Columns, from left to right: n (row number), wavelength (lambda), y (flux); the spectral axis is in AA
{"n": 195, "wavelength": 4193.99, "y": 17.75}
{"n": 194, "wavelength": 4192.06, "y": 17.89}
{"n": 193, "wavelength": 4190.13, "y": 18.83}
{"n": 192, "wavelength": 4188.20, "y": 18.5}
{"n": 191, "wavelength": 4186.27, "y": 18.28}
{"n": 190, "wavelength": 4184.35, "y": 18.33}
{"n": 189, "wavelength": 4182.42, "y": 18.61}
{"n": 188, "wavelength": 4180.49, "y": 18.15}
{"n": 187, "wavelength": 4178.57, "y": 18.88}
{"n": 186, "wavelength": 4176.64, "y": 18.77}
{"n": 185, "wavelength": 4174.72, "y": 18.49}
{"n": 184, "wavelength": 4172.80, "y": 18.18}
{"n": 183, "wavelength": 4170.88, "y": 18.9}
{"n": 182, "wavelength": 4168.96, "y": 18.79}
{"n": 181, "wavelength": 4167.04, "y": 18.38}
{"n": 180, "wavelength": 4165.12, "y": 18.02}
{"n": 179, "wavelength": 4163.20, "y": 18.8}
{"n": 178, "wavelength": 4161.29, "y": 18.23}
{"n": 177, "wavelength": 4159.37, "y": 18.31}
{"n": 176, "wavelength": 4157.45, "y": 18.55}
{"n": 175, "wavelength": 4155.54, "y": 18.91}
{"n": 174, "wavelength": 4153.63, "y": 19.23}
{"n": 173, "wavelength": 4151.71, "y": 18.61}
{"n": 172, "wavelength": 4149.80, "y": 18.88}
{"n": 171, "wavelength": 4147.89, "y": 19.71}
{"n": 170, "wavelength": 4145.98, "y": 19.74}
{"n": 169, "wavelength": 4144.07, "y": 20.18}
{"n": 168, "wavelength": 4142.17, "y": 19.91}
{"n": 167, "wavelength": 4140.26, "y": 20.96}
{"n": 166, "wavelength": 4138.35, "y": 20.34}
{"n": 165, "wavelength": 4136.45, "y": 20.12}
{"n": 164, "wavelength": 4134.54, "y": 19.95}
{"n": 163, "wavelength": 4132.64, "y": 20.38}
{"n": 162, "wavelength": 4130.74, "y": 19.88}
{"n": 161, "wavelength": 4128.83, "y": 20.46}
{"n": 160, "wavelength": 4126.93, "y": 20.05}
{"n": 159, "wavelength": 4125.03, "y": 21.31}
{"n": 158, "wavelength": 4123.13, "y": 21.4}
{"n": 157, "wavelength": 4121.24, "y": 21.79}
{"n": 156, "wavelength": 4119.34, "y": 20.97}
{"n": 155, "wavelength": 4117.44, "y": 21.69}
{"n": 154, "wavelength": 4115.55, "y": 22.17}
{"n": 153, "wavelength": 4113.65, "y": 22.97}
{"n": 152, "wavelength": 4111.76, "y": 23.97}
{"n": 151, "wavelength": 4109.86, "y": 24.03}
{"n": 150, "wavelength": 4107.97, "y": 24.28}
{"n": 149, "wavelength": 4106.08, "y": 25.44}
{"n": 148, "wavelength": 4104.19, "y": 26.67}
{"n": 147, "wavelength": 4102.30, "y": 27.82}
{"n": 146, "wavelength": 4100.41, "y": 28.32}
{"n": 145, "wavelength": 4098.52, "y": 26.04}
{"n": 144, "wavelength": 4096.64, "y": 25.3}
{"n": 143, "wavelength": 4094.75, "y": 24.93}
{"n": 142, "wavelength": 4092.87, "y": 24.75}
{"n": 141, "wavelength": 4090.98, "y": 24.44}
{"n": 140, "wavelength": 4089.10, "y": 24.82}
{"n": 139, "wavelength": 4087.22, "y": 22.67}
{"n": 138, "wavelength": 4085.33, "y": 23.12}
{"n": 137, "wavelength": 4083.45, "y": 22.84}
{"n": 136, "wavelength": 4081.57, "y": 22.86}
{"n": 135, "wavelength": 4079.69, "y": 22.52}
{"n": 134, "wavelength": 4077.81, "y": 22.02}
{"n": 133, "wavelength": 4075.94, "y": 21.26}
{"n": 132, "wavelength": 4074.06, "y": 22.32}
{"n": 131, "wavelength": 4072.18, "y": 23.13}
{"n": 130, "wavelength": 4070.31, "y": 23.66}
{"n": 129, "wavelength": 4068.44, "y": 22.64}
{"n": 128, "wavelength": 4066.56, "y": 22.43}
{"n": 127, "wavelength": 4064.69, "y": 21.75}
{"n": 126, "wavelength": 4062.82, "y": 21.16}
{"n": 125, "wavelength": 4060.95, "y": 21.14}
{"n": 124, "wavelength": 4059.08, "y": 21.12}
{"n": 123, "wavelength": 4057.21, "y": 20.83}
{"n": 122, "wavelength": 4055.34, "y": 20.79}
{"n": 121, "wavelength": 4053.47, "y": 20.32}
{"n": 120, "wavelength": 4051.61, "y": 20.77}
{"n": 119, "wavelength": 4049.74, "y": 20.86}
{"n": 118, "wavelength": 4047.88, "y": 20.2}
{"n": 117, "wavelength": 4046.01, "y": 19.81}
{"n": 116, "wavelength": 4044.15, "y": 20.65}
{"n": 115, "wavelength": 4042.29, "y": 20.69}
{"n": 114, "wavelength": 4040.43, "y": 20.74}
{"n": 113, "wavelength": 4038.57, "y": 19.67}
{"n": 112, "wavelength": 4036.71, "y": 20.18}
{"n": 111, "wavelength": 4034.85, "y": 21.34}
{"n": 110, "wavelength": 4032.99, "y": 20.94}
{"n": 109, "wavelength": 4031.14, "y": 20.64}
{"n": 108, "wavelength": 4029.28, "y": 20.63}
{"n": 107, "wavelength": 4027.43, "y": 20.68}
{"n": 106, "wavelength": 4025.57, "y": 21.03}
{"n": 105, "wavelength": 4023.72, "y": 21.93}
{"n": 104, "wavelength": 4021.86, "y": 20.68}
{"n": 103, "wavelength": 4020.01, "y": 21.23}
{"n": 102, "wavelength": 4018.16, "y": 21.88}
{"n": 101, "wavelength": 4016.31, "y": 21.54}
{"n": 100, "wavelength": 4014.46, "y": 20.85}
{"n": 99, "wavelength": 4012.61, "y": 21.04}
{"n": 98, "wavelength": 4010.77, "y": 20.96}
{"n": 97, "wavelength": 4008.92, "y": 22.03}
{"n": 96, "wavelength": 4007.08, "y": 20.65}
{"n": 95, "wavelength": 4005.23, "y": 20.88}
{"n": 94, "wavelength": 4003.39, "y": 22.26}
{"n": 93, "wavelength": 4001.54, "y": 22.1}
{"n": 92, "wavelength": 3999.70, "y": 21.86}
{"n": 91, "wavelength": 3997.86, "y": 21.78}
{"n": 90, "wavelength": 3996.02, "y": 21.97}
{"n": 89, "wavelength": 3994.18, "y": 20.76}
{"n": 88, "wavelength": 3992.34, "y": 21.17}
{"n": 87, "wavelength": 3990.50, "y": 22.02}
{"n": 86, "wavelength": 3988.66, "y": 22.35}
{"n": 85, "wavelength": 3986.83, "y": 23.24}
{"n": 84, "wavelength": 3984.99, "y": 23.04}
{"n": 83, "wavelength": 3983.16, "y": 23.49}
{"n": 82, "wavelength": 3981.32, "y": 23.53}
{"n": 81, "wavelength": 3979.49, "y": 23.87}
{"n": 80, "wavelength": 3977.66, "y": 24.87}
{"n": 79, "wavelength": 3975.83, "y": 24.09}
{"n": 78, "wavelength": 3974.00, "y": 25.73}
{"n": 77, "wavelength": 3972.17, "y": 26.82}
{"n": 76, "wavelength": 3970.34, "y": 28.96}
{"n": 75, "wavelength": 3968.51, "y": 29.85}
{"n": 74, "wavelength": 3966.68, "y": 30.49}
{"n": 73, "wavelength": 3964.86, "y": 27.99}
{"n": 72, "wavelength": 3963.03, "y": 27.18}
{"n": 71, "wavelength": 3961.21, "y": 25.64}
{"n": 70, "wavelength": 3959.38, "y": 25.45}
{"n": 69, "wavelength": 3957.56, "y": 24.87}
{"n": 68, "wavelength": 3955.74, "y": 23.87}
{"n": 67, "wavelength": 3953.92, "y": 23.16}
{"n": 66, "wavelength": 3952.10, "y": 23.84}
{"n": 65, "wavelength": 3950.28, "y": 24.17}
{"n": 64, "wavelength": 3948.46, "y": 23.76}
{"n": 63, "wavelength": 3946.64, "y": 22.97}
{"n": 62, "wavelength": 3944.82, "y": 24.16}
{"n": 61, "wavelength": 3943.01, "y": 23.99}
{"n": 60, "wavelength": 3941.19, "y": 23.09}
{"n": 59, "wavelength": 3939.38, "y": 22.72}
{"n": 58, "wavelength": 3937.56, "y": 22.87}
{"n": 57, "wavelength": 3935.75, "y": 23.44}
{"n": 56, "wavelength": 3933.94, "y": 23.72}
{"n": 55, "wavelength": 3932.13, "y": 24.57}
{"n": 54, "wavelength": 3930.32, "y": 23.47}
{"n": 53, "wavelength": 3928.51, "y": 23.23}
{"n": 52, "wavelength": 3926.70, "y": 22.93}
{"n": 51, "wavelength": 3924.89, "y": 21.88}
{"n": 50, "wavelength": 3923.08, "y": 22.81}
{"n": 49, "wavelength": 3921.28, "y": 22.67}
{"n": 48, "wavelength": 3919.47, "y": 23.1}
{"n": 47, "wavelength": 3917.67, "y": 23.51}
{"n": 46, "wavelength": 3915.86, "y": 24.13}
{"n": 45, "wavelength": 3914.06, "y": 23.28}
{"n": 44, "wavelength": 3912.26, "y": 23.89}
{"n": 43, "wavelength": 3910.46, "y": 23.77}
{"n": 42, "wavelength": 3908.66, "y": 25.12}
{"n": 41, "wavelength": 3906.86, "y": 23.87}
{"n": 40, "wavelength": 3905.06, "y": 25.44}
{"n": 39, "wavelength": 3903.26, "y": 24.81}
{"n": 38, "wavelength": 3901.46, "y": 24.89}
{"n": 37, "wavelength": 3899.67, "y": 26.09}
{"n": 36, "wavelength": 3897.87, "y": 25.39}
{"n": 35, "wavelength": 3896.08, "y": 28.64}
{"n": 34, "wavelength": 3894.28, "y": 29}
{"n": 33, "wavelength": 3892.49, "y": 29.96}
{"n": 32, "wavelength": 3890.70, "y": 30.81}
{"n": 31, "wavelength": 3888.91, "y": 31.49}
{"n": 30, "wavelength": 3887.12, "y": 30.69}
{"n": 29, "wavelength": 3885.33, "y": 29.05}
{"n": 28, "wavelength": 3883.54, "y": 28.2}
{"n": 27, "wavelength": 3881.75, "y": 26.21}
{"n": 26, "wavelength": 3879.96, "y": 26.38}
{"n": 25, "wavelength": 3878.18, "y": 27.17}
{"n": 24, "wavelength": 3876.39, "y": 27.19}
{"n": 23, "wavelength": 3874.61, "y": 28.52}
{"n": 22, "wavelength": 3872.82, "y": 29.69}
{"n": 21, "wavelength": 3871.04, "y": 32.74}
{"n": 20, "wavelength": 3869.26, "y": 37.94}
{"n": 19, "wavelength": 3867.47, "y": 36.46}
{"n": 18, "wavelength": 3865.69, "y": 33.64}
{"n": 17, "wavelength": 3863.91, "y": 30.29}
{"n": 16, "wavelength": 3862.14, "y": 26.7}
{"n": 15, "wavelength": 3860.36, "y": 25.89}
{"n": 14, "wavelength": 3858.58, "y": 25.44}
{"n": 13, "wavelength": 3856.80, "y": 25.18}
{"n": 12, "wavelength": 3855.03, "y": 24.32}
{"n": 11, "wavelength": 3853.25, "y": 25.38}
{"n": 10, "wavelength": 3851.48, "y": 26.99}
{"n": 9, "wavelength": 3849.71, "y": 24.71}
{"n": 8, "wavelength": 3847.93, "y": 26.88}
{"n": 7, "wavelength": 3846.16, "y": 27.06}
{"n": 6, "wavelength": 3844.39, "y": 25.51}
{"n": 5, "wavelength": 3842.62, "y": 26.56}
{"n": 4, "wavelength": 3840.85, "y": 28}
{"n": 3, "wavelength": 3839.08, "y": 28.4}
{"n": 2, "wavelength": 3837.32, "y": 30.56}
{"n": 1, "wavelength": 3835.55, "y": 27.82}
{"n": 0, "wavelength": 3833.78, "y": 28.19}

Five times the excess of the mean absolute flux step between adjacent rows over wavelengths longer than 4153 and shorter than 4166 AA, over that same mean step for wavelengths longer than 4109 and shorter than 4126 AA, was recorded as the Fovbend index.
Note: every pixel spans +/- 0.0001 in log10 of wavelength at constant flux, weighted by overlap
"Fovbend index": -1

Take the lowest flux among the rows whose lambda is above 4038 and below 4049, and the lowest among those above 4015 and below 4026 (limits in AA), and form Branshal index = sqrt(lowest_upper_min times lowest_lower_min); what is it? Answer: 20.2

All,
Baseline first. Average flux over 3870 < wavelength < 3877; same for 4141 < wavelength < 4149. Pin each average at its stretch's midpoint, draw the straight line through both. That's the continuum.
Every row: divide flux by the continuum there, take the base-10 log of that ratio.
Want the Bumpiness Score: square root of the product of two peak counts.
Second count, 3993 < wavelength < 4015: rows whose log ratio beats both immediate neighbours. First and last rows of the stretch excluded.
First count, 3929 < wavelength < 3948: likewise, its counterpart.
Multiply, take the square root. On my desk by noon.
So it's 2.8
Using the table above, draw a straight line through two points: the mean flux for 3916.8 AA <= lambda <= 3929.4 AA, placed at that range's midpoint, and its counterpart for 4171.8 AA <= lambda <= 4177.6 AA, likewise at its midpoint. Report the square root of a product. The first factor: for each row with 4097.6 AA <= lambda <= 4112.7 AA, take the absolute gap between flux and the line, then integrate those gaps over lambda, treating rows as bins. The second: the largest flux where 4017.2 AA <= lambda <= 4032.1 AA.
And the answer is 45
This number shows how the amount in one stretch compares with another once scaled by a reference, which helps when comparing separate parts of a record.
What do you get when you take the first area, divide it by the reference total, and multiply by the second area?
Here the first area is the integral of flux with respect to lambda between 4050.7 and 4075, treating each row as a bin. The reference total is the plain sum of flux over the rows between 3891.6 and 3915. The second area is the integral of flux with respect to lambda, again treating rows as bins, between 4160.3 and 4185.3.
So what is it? 730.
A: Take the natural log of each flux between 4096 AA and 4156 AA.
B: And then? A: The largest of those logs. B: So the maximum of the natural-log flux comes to 3.34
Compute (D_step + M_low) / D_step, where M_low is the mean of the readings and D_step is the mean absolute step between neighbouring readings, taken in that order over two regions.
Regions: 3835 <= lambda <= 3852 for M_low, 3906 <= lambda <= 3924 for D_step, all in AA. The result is 43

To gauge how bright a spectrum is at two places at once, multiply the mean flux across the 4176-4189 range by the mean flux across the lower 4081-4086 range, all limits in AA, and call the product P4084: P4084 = 424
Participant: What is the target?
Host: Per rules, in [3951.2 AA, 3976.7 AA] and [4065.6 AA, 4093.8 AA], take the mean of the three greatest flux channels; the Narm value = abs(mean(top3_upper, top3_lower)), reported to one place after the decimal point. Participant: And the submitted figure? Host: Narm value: 27.2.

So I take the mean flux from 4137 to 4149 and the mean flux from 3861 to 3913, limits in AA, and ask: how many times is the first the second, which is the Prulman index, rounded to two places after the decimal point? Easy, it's 0.71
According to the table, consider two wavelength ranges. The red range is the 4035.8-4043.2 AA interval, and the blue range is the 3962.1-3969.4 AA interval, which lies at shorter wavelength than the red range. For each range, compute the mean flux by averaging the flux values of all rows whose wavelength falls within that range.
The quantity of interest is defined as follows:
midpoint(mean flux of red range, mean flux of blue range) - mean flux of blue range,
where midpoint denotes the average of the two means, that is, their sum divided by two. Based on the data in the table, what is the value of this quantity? -4.3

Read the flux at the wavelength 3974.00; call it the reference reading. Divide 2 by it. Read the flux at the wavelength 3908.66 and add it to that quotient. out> 25.2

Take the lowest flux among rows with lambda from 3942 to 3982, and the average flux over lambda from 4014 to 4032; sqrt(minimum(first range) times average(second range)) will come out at 22.0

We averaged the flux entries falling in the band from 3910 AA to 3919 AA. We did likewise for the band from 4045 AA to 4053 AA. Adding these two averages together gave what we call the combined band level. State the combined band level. 44.1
